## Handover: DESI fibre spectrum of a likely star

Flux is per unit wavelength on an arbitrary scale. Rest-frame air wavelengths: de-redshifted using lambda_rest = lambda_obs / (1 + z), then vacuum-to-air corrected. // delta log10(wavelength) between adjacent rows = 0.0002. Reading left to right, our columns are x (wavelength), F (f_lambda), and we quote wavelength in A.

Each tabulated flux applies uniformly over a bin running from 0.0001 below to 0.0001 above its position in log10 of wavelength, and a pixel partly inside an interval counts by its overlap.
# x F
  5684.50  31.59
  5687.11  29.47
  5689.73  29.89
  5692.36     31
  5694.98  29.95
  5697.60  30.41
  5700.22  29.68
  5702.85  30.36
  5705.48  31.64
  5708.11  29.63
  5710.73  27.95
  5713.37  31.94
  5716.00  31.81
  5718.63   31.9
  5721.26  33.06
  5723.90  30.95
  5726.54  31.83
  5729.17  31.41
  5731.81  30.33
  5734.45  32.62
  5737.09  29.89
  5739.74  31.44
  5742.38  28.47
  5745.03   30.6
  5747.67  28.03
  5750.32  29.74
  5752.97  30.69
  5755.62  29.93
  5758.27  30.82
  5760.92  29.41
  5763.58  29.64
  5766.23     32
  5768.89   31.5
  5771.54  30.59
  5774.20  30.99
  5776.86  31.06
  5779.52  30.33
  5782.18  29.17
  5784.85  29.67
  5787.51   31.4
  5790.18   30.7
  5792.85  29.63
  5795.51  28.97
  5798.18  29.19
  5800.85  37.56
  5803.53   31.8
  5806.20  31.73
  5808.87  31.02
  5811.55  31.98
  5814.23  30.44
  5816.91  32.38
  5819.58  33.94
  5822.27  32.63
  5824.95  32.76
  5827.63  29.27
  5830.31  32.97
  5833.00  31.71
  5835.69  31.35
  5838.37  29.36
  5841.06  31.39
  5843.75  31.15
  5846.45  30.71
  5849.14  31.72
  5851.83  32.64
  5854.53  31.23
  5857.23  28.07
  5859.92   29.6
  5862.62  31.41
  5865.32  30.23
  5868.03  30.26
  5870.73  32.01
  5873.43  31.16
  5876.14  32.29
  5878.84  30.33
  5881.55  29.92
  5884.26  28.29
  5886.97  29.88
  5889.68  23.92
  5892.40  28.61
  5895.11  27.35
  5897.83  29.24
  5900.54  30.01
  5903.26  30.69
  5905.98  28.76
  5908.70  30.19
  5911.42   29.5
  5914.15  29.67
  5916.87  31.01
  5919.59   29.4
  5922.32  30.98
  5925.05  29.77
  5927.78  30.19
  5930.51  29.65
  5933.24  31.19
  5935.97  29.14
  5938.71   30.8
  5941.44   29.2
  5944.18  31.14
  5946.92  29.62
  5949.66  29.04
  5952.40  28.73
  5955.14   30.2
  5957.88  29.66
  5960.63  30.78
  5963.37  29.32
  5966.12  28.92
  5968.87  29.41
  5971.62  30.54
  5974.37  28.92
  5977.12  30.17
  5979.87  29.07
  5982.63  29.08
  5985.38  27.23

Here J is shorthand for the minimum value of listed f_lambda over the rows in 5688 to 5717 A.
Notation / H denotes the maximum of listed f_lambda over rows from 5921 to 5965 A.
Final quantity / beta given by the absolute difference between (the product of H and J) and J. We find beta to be 844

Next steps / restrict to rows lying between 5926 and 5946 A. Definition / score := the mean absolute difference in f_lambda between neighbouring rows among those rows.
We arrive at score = 1.6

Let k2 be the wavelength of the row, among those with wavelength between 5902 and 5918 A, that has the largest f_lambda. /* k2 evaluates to 5916.87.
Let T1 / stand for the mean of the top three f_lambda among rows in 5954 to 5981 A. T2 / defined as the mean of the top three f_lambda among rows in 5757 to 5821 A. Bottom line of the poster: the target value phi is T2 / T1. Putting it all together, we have 1.14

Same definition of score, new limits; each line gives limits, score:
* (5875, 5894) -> 2.7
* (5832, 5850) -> 1.0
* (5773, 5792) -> 0.8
